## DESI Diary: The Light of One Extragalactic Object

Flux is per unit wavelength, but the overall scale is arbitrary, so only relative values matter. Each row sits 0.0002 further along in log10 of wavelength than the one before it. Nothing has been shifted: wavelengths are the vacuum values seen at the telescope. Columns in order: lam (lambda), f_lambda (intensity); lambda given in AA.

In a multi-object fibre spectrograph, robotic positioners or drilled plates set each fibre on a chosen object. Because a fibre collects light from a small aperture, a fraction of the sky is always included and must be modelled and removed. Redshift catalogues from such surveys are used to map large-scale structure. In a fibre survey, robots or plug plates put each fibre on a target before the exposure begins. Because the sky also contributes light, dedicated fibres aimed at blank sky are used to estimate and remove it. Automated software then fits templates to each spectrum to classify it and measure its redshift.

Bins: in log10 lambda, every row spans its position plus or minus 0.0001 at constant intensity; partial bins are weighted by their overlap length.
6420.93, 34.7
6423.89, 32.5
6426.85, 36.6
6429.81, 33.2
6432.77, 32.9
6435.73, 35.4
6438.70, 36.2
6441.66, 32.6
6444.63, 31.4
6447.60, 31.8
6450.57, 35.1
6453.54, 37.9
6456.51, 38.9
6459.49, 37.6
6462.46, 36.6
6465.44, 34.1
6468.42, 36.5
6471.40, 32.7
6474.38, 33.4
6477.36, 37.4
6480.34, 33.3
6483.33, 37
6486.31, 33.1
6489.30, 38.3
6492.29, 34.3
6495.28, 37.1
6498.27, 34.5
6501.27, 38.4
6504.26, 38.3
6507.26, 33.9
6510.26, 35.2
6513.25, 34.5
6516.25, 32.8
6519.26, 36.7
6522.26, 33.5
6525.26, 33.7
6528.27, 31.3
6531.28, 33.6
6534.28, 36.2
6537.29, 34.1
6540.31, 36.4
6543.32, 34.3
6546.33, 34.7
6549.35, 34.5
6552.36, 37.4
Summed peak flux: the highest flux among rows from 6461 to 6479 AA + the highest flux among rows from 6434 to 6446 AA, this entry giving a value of 73.6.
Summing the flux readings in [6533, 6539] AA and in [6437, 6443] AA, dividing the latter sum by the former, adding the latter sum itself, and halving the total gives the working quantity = 34.9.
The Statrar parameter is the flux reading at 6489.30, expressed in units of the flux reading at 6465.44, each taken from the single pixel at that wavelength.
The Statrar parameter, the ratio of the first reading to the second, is 1.12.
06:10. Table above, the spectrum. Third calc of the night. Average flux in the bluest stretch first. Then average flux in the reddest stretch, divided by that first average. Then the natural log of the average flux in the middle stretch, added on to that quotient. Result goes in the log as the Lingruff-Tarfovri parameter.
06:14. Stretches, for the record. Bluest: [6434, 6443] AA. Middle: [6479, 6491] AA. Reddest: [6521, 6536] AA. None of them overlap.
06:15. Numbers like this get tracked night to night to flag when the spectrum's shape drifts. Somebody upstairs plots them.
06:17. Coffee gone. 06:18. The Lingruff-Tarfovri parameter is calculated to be 4.54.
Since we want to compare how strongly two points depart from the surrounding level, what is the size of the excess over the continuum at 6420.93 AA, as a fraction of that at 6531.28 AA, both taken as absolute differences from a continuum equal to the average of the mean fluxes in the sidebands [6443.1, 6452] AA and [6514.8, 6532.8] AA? 4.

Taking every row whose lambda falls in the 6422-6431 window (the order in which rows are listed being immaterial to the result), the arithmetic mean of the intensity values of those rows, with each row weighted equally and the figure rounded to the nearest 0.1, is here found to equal 34.1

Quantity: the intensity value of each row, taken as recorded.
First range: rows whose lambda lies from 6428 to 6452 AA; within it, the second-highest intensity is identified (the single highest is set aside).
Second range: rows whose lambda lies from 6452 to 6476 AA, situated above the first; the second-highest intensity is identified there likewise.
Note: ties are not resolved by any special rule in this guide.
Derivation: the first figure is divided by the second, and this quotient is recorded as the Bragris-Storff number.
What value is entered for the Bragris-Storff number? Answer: 0.93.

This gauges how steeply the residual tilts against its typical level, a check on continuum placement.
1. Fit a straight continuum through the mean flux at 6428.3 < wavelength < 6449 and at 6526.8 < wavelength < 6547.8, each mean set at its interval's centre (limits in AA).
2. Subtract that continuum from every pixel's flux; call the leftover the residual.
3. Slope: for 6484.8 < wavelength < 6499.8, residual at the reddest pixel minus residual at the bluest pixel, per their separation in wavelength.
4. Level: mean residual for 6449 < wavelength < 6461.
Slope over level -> 0.028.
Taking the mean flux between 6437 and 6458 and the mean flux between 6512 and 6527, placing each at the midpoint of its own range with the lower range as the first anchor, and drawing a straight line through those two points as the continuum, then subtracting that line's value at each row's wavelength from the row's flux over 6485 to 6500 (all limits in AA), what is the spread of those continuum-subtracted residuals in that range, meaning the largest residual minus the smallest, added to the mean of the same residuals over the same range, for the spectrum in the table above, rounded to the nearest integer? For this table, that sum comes 6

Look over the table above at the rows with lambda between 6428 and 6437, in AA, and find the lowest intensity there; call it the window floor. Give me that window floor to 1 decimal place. 32.9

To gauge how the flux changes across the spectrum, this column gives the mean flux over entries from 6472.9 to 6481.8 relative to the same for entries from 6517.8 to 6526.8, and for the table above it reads 1.00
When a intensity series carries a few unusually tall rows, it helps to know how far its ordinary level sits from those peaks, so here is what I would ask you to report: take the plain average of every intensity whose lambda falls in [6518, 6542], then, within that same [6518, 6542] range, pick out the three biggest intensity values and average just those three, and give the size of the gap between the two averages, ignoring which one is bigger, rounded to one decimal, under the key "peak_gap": 2.0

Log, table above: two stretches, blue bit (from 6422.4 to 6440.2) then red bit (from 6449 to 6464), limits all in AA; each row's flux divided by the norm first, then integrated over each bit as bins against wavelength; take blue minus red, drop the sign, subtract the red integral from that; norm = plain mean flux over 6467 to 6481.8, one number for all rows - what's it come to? -14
